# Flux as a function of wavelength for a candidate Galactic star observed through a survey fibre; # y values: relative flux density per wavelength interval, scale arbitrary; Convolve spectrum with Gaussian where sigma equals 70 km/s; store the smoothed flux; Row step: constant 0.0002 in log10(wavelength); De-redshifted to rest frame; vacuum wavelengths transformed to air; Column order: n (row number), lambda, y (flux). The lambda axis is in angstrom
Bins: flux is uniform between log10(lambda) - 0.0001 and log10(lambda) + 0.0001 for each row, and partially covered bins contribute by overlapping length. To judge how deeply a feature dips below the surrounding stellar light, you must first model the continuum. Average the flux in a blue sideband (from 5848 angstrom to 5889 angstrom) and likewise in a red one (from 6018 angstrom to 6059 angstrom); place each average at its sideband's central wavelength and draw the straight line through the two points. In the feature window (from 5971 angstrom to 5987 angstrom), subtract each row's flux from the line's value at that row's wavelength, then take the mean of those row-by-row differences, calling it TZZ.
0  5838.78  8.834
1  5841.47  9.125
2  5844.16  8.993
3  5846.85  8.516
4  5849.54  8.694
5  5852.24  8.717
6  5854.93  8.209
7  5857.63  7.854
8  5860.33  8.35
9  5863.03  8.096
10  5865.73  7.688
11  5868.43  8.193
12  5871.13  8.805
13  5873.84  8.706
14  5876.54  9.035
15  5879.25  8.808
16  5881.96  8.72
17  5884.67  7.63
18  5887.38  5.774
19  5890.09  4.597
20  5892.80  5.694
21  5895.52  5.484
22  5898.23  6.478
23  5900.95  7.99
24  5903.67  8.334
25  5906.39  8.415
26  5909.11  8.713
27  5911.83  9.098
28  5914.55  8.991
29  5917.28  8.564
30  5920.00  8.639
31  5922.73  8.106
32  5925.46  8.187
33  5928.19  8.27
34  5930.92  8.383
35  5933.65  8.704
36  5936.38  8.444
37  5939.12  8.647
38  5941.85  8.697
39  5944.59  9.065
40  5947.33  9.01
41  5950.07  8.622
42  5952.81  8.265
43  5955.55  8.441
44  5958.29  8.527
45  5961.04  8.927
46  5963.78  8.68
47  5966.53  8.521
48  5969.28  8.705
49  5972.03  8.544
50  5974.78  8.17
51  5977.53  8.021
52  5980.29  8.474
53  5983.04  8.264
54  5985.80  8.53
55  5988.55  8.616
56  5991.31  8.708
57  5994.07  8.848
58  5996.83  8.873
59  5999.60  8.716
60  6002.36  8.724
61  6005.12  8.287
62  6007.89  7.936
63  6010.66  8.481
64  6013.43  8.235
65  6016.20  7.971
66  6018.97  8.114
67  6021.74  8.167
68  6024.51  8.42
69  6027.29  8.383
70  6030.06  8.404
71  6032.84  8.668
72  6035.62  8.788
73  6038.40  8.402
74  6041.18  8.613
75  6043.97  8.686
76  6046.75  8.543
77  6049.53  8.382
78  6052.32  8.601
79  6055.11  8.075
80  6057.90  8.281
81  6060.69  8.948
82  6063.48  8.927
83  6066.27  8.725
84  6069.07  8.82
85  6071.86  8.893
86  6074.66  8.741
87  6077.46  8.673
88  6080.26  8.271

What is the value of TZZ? 0.03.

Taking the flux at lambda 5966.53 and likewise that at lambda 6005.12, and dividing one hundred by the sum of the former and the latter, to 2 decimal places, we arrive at 5.95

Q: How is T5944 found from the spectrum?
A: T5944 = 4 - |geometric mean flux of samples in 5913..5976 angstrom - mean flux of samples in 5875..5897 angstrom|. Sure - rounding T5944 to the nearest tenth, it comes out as 2.4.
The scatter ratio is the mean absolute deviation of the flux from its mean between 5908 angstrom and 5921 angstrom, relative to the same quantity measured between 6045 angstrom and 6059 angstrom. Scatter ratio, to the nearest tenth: 1.2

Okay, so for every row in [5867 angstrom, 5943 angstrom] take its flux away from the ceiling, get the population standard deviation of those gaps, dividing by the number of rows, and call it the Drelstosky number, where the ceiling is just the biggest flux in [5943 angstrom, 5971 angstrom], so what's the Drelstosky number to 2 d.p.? 1.19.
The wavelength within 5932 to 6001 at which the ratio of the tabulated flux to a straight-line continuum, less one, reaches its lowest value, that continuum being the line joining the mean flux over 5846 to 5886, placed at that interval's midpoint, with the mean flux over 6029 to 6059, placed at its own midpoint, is 5977.53 angstrom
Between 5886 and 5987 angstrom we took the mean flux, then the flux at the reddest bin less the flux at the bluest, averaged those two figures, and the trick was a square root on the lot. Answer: 2.33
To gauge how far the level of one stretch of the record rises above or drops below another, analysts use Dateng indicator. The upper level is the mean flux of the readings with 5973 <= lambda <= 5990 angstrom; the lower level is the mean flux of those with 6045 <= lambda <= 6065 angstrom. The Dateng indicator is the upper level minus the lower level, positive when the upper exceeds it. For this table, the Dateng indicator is -0.19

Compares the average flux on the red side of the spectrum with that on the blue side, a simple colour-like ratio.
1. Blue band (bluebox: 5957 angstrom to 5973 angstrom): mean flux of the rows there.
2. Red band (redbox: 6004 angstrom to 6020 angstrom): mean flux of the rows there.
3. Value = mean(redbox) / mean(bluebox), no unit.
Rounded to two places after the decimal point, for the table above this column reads 0.94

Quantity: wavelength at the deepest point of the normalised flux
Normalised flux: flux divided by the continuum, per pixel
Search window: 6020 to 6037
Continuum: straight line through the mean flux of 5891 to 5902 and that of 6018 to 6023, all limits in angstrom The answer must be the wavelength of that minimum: 6021.74 angstrom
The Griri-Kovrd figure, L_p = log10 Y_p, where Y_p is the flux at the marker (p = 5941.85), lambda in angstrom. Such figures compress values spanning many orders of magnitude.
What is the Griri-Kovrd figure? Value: 0.939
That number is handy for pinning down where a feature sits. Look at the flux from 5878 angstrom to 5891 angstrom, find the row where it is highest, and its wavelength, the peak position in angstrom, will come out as 5879.25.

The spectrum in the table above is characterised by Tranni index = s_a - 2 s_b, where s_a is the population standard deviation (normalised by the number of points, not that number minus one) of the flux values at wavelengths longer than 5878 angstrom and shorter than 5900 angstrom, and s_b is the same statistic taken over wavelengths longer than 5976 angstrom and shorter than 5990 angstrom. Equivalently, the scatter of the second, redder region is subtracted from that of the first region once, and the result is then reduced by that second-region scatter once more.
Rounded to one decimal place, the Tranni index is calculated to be 1.0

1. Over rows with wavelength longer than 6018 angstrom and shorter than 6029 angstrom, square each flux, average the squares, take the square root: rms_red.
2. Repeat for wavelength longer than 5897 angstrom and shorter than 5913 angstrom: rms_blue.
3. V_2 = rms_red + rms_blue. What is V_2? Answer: 16.5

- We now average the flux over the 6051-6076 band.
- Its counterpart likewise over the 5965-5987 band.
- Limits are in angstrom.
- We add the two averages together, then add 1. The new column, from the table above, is 18.1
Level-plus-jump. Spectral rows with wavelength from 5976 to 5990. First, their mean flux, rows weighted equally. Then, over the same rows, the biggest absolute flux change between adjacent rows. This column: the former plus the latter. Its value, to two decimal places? 8.83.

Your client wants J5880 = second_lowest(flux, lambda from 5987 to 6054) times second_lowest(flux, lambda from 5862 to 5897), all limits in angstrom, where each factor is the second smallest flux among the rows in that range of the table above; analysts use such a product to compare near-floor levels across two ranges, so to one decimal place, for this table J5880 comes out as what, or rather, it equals 43.7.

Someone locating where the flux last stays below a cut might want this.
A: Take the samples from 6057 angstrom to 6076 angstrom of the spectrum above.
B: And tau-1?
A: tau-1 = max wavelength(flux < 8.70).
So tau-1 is 6057.90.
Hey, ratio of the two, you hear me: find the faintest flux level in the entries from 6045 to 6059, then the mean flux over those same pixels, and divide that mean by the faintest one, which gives 1.04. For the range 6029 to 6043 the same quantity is 1.02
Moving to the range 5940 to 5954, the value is 1.06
